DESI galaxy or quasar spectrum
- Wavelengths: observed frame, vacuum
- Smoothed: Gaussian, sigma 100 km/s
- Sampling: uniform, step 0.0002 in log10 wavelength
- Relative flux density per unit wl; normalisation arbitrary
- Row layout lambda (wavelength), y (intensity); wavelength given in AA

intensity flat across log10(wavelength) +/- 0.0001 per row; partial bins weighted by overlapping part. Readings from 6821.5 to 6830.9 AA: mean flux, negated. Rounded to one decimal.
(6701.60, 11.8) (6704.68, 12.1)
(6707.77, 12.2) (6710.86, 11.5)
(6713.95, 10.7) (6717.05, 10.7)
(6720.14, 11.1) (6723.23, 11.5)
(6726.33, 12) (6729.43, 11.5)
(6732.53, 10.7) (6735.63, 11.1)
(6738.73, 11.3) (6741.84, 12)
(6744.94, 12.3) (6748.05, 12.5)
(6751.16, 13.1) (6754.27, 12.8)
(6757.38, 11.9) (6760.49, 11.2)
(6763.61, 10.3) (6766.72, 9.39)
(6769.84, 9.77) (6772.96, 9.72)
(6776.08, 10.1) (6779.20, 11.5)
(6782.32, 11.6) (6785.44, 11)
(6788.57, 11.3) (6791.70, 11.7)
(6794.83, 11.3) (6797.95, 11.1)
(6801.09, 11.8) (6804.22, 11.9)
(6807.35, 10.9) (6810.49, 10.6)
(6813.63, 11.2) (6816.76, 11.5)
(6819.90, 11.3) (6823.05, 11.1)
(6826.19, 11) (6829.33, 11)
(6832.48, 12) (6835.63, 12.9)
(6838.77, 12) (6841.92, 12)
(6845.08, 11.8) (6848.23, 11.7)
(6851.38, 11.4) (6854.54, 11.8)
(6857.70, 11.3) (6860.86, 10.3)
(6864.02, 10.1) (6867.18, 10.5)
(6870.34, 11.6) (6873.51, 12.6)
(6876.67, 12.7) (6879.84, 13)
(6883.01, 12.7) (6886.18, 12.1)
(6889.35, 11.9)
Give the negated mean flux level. -11.0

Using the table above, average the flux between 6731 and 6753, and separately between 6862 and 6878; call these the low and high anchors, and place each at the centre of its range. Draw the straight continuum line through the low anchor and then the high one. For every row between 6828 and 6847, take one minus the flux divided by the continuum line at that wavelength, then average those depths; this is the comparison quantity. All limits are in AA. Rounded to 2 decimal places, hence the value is -0.03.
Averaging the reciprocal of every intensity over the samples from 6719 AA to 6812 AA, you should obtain 0.0890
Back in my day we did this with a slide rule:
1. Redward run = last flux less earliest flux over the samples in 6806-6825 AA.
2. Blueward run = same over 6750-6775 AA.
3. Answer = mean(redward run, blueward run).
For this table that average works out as -1.6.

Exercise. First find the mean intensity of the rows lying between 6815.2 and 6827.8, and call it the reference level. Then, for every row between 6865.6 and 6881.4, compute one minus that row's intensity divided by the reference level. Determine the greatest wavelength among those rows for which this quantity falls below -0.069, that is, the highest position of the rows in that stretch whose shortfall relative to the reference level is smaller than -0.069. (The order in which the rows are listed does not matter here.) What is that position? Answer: 6879.84 AA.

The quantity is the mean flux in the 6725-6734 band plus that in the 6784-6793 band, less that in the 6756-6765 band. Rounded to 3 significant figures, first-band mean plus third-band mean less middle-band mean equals 11.6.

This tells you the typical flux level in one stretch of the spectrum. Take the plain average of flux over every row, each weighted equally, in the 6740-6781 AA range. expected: 11.3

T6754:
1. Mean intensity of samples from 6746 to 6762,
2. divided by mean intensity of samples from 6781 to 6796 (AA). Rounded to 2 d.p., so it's 1.08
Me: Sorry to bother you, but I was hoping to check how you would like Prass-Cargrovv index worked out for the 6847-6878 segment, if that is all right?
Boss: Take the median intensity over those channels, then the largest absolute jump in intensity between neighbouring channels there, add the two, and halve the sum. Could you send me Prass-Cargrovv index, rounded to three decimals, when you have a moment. 6.300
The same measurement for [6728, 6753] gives 6.275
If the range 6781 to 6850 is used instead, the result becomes 6.200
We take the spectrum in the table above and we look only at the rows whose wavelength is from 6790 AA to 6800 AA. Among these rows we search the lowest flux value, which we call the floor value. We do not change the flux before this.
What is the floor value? 11.1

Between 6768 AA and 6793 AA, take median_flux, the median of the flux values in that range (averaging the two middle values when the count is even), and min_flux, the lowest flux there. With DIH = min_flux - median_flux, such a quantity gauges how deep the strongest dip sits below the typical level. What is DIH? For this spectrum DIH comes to -1.4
